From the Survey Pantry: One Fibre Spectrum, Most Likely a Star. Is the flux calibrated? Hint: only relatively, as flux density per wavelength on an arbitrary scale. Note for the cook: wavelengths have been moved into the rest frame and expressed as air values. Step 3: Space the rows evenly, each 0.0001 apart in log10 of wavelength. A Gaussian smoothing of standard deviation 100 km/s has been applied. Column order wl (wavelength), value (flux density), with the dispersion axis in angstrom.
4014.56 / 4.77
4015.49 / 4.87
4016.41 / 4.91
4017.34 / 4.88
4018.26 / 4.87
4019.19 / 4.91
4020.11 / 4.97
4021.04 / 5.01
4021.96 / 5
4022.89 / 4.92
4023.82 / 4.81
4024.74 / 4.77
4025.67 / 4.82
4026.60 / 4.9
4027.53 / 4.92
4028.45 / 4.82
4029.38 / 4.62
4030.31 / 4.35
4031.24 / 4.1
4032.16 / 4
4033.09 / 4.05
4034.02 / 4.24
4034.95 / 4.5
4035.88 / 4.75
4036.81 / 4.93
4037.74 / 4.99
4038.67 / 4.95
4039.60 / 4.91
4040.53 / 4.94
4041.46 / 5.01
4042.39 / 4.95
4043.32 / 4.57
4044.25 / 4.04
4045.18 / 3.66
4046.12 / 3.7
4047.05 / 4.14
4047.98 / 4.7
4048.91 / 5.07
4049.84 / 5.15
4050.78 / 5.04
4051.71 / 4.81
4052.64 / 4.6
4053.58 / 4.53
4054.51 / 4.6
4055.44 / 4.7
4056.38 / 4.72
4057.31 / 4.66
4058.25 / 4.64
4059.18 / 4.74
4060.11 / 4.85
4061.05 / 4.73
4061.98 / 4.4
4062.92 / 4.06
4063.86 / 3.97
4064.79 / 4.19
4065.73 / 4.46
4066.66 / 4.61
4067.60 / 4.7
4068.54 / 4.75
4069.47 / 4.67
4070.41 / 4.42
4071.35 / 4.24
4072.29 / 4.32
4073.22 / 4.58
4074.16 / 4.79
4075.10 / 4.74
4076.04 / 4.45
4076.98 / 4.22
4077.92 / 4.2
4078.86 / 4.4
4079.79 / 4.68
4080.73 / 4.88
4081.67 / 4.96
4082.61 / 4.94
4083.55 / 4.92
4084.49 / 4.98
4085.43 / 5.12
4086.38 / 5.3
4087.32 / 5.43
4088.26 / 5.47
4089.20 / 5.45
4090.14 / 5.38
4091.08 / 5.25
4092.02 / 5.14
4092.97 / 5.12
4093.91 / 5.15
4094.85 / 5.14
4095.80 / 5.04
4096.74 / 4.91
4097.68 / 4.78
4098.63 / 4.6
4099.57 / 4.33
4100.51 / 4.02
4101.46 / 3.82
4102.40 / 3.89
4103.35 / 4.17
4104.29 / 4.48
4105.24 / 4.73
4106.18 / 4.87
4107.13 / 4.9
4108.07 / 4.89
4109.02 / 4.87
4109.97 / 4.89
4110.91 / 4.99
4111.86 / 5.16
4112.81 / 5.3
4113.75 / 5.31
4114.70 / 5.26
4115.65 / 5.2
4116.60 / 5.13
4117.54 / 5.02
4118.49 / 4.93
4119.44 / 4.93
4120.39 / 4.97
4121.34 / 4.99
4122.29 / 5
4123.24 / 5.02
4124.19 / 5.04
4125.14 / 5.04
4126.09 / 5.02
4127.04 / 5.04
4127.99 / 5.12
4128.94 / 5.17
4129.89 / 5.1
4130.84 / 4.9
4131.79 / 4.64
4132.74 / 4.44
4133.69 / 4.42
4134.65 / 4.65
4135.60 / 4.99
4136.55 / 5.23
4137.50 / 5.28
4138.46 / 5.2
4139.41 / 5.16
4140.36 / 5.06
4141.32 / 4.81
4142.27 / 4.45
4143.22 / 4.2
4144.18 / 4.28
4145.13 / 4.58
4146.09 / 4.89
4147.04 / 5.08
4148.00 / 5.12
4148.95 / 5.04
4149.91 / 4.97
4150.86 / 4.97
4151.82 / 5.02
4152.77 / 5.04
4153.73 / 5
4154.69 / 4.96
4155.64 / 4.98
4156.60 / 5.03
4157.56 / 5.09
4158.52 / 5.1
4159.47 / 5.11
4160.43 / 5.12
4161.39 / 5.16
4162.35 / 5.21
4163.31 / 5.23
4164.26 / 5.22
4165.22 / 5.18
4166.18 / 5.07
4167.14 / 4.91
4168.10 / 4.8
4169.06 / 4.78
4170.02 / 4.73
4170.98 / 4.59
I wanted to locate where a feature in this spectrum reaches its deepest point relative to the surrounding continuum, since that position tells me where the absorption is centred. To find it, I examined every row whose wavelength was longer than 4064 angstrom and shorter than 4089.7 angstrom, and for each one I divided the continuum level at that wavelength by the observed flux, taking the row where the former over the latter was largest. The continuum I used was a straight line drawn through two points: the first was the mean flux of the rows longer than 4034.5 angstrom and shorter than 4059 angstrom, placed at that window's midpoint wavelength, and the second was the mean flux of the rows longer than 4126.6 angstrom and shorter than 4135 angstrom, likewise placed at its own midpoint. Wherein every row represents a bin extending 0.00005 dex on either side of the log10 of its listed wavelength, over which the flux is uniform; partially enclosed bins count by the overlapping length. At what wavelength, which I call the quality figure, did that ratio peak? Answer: 4077.92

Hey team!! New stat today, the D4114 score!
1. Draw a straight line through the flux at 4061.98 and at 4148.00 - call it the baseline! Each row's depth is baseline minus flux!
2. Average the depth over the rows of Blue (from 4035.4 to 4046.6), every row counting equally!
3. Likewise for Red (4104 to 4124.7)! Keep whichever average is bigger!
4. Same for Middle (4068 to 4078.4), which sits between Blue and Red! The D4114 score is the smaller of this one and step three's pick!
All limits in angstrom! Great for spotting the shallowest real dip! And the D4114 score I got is -0.16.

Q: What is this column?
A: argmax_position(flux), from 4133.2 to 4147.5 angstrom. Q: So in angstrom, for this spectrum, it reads 4137.50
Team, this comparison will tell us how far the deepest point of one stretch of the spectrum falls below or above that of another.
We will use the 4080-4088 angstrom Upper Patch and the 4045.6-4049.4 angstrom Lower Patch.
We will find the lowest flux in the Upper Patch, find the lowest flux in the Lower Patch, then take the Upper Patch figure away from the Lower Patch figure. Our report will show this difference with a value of -1.2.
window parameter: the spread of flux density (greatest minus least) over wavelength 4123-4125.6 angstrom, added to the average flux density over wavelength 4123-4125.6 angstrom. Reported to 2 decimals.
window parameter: 5.05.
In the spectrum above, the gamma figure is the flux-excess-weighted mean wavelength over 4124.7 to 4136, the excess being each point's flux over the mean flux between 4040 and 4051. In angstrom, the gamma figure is 4128.6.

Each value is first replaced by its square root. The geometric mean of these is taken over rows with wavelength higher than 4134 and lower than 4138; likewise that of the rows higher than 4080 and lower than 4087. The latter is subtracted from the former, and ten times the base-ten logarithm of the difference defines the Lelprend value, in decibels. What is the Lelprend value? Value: -24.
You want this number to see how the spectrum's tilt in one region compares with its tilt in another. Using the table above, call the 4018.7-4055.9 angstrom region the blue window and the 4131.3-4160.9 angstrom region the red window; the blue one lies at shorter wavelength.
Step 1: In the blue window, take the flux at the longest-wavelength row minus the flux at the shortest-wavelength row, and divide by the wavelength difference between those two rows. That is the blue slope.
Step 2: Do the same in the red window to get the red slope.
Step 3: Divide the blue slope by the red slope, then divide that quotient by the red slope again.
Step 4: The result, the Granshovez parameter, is -21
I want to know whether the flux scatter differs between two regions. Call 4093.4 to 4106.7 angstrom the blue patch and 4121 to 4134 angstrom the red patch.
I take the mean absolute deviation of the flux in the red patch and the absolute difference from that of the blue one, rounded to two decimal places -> 0.20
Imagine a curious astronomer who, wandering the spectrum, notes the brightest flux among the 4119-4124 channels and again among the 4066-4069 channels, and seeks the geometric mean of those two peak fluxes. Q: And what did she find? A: 4.88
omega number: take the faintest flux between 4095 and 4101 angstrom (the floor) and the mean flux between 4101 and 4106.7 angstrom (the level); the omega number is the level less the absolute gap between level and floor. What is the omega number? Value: 4.02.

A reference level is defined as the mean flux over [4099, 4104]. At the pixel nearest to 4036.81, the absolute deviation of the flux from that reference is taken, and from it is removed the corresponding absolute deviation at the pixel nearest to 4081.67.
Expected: 0.0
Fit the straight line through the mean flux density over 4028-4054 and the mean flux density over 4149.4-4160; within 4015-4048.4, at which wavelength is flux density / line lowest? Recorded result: 4045.18 angstrom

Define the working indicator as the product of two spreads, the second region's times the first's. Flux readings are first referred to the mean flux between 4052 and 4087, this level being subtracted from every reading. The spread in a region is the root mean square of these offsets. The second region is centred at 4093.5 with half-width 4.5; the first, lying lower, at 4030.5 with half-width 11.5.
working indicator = 0.19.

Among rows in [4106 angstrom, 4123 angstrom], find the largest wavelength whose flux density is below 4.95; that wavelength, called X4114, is 4119.44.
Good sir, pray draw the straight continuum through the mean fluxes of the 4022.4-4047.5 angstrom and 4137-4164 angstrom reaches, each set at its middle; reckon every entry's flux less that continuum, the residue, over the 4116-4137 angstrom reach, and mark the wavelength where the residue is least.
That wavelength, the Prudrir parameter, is 4133.69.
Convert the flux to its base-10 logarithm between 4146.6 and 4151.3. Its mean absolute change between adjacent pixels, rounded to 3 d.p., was 0.004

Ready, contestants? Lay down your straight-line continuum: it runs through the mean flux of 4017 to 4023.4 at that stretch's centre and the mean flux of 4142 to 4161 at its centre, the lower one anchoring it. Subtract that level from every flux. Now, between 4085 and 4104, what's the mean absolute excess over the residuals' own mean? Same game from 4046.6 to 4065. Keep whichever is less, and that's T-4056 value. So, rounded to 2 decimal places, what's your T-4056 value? 0.24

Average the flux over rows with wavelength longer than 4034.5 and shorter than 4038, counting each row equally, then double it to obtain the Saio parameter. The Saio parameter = 9.6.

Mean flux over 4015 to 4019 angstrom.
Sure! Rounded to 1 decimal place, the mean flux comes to 4.9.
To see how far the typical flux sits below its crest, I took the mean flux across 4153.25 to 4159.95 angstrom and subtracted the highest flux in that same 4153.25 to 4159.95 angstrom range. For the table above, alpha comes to -0.07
